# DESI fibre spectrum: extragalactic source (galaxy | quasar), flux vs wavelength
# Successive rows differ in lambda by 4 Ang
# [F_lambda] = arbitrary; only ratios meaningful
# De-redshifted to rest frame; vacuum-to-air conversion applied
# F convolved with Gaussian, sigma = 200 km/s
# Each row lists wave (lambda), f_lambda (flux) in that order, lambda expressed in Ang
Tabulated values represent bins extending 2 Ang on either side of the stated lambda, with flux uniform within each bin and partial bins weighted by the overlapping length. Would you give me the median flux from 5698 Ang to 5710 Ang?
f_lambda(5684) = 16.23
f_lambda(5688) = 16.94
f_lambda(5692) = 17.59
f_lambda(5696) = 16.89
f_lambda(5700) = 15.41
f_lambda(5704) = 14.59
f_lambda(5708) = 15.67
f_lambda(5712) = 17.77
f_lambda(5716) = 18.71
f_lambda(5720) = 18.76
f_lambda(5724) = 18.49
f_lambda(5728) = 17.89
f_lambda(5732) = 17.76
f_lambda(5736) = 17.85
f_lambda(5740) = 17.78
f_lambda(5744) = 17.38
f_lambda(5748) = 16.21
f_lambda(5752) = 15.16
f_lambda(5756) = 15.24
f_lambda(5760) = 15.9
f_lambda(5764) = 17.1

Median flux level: 15.4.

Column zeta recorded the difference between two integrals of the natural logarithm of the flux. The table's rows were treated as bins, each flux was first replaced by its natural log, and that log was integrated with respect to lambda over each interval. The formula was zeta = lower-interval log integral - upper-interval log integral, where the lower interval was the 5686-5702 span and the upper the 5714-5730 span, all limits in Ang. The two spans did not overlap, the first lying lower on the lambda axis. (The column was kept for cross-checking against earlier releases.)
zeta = -1.6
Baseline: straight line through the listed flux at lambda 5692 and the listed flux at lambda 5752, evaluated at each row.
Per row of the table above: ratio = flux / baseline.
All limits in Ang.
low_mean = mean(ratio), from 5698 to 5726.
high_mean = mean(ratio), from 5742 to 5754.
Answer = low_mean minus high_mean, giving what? -0.04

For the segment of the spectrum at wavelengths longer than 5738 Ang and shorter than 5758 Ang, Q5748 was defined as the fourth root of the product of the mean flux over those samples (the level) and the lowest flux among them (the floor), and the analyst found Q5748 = 3.97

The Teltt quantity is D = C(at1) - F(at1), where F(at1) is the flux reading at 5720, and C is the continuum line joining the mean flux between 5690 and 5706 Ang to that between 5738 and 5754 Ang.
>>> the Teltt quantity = -2.4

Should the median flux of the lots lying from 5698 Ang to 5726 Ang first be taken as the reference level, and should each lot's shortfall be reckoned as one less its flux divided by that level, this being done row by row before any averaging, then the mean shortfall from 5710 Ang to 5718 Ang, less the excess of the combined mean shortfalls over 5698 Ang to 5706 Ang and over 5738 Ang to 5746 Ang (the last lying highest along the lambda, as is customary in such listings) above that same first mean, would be -0.22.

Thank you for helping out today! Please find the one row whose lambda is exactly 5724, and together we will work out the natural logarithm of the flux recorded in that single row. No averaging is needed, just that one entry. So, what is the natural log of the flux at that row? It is 2.92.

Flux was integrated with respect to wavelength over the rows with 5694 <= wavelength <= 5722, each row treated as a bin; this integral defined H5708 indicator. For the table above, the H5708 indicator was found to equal 471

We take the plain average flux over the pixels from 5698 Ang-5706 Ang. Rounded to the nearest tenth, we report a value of 15.0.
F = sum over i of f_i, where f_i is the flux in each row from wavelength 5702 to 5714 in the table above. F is 48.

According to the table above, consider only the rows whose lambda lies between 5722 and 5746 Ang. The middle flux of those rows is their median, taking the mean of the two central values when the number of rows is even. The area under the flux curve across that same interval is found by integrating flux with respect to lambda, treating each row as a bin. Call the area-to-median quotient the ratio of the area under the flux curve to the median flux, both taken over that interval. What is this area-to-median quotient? 24.1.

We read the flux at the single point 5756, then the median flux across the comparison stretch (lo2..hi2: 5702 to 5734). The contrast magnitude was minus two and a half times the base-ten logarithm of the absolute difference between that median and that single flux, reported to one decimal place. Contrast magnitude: -1.0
